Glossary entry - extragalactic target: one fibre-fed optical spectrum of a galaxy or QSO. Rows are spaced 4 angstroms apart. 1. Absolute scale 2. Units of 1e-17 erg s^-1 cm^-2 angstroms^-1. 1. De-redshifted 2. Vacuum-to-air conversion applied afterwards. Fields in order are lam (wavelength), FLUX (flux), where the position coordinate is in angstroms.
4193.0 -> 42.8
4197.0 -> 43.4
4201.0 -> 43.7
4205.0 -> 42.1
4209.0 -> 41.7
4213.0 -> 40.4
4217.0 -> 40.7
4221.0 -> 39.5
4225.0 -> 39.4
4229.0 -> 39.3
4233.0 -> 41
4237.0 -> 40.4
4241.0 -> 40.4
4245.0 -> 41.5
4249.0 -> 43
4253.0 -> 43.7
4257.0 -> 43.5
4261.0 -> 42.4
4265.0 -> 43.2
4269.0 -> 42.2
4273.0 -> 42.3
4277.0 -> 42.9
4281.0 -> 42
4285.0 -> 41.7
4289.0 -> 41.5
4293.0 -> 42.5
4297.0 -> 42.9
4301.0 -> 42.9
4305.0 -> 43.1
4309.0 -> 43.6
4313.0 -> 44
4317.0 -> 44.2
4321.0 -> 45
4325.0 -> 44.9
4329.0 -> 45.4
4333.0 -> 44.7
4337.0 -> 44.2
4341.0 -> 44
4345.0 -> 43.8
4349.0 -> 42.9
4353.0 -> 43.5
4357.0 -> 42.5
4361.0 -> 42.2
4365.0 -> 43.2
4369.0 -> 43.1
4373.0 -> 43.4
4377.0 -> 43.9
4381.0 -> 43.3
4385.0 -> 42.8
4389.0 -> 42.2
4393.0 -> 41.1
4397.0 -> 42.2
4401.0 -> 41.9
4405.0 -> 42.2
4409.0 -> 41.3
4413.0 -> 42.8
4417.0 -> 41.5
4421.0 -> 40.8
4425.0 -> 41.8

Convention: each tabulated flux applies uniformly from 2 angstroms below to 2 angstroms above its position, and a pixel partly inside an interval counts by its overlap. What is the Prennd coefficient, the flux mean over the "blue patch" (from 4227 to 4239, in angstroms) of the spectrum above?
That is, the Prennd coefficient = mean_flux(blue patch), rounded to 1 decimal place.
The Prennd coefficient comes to 40.2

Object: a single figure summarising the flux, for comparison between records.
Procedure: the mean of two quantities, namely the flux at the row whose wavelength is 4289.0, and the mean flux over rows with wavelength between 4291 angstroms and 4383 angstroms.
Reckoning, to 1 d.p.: 42.6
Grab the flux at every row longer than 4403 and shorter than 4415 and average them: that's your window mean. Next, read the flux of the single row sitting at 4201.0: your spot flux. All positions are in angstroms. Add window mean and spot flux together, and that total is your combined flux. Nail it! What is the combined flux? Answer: 85.8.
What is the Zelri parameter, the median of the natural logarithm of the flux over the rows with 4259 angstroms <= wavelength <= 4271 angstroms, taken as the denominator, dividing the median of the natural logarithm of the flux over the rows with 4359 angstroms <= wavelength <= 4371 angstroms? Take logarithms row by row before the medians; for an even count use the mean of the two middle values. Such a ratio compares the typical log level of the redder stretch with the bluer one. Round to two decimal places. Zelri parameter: 1.00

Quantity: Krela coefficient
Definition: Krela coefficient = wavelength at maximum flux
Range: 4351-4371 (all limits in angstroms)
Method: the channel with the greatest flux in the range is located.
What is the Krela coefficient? 4353.0 angstroms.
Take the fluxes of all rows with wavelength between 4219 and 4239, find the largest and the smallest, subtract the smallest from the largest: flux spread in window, 1.70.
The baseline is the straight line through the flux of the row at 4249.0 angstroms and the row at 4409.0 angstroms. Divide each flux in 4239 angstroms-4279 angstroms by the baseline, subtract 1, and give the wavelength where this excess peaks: 4253.0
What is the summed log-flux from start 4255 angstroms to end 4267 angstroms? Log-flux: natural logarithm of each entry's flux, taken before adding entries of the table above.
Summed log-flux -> 11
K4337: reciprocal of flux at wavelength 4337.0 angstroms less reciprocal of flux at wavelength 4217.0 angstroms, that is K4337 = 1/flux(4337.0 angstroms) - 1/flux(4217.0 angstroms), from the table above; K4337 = -0.0019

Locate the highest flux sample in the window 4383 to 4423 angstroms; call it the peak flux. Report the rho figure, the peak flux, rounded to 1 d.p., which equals 42.8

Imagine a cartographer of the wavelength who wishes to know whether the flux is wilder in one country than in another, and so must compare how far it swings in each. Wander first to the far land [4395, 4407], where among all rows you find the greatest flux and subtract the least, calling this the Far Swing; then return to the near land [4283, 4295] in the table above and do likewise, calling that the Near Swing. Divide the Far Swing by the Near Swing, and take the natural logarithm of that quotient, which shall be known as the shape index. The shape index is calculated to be -1.2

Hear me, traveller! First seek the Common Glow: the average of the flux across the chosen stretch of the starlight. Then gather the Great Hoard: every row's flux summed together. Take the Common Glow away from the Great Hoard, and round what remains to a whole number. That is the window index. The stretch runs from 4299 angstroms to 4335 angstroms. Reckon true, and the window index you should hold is 354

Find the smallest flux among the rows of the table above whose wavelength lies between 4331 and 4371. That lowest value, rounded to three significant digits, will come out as 42.2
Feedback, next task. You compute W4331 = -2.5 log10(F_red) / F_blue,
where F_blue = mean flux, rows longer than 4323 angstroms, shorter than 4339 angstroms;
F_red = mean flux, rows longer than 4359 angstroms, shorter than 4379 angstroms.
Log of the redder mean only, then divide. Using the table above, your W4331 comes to -0.091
